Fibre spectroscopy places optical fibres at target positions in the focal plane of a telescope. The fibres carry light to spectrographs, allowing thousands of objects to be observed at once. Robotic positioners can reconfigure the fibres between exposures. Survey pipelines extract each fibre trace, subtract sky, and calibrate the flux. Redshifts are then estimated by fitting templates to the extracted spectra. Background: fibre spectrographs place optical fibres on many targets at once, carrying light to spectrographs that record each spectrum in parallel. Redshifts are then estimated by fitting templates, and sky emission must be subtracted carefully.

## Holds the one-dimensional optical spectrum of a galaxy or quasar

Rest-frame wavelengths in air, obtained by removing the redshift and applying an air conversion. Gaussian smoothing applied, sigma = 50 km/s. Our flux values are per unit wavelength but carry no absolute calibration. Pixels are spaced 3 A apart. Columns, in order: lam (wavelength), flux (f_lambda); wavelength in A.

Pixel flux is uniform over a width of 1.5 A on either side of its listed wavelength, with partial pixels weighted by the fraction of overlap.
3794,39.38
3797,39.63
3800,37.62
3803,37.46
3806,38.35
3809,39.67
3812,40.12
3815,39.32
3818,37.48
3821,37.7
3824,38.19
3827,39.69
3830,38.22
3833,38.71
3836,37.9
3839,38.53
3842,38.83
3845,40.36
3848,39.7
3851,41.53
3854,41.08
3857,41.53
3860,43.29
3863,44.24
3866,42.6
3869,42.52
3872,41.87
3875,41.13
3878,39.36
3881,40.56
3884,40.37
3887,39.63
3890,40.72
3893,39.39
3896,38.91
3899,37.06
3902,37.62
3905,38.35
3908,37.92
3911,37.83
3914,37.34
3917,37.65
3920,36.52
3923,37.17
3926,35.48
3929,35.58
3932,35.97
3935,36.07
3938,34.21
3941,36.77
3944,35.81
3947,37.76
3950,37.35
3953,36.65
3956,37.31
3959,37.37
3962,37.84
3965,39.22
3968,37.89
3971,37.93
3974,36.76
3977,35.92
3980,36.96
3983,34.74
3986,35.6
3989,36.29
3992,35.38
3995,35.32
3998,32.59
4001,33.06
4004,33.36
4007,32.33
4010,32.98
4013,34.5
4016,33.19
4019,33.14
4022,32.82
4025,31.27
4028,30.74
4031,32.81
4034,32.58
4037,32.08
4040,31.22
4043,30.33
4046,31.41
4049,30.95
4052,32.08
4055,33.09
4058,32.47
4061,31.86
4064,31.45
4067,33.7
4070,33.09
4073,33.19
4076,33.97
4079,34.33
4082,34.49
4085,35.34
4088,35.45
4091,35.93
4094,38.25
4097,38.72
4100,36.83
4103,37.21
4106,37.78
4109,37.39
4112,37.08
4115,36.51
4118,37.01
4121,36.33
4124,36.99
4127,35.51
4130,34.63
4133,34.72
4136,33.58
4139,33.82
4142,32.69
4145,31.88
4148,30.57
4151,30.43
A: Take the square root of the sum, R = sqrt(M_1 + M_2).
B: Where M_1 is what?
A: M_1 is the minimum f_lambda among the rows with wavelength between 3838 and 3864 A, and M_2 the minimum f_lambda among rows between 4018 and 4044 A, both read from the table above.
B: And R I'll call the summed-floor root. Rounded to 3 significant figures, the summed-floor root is 8.30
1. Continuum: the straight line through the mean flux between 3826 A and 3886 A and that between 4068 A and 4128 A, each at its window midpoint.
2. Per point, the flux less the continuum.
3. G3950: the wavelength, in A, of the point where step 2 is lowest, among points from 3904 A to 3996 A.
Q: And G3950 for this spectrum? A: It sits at 3938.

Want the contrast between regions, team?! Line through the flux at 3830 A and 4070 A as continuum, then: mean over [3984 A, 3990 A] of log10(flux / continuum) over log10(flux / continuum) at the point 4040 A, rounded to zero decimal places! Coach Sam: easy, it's 0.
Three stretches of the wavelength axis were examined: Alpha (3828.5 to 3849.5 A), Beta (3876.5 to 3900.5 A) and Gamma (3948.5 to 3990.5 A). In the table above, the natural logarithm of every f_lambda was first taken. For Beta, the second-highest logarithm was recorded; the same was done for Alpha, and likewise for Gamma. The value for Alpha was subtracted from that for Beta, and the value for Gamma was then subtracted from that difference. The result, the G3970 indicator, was -3.614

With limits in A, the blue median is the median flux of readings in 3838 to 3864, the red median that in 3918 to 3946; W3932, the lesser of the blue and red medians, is 36.0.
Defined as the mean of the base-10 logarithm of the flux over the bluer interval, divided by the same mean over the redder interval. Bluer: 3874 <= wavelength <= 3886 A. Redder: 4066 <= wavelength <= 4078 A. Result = 1.05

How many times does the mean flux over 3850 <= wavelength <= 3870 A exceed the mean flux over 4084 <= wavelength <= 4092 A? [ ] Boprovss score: 1.19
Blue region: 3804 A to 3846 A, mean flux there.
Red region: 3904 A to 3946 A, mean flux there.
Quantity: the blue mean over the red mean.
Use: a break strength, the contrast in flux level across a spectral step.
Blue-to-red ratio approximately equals 1.06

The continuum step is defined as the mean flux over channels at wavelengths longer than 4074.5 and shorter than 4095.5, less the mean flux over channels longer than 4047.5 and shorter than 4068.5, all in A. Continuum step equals 3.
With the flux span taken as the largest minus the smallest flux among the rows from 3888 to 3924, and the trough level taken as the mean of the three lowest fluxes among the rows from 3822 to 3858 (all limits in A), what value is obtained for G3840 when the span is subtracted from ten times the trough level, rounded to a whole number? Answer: 377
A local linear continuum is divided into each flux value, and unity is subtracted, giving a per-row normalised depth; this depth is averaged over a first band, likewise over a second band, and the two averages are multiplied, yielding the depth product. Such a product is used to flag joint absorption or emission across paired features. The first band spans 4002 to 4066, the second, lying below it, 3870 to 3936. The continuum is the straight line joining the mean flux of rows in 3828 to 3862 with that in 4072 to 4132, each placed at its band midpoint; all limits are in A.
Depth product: 0.0028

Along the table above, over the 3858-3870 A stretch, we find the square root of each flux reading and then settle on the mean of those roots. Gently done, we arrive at 6.6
